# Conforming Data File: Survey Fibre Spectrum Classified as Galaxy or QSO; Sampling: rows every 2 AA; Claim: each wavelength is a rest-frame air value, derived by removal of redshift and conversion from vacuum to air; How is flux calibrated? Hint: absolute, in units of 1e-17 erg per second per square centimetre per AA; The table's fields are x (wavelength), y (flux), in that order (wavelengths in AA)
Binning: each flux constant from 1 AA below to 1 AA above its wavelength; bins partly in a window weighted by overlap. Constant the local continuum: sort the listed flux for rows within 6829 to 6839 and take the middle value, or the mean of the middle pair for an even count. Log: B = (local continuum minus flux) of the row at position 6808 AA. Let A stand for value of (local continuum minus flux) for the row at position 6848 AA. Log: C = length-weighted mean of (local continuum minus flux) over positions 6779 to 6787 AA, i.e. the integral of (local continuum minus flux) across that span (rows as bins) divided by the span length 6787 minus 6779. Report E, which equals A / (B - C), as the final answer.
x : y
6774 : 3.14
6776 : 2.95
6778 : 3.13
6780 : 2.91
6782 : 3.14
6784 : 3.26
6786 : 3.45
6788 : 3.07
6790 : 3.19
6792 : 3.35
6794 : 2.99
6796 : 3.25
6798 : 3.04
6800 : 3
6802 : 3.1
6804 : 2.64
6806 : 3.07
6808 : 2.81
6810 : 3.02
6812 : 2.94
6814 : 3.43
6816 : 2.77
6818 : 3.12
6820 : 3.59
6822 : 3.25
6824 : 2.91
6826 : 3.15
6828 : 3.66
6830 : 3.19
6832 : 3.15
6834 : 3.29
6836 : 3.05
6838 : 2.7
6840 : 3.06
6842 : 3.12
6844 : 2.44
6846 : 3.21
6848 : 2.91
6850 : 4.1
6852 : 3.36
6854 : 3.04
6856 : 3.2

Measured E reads 0.63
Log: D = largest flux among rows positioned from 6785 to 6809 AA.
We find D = 3.45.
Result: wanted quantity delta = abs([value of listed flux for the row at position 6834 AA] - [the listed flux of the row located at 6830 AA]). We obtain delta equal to 0.10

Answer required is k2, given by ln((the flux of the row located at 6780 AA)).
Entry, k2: 1.07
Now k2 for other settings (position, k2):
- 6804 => 0.97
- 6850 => 1.41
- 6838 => 0.99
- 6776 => 1.08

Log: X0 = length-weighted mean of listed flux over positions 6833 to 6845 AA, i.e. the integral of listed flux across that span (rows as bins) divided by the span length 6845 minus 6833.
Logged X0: 2.94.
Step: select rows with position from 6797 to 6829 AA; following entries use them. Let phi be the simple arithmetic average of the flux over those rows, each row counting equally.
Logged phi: 3.09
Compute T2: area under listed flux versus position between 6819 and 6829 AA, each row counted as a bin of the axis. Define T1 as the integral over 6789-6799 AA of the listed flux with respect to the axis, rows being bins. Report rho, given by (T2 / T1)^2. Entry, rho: 1.096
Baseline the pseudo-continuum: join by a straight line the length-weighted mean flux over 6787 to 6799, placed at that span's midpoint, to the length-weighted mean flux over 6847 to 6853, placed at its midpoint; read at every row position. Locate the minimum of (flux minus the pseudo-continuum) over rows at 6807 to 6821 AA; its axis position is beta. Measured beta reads 6816 AA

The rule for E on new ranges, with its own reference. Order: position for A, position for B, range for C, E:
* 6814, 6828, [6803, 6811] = 0.36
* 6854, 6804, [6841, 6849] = 0.39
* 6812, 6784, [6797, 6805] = -0.67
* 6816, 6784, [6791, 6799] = -3.71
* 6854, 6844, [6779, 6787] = 0.15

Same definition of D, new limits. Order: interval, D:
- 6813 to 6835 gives 3.66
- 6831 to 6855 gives 4.1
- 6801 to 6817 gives 3.43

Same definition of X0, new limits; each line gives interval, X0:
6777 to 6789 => 3.16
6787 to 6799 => 3.15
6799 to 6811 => 2.94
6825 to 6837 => 3.25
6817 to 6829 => 3.28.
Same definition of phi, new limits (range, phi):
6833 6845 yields 2.94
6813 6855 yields 3.17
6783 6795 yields 3.22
